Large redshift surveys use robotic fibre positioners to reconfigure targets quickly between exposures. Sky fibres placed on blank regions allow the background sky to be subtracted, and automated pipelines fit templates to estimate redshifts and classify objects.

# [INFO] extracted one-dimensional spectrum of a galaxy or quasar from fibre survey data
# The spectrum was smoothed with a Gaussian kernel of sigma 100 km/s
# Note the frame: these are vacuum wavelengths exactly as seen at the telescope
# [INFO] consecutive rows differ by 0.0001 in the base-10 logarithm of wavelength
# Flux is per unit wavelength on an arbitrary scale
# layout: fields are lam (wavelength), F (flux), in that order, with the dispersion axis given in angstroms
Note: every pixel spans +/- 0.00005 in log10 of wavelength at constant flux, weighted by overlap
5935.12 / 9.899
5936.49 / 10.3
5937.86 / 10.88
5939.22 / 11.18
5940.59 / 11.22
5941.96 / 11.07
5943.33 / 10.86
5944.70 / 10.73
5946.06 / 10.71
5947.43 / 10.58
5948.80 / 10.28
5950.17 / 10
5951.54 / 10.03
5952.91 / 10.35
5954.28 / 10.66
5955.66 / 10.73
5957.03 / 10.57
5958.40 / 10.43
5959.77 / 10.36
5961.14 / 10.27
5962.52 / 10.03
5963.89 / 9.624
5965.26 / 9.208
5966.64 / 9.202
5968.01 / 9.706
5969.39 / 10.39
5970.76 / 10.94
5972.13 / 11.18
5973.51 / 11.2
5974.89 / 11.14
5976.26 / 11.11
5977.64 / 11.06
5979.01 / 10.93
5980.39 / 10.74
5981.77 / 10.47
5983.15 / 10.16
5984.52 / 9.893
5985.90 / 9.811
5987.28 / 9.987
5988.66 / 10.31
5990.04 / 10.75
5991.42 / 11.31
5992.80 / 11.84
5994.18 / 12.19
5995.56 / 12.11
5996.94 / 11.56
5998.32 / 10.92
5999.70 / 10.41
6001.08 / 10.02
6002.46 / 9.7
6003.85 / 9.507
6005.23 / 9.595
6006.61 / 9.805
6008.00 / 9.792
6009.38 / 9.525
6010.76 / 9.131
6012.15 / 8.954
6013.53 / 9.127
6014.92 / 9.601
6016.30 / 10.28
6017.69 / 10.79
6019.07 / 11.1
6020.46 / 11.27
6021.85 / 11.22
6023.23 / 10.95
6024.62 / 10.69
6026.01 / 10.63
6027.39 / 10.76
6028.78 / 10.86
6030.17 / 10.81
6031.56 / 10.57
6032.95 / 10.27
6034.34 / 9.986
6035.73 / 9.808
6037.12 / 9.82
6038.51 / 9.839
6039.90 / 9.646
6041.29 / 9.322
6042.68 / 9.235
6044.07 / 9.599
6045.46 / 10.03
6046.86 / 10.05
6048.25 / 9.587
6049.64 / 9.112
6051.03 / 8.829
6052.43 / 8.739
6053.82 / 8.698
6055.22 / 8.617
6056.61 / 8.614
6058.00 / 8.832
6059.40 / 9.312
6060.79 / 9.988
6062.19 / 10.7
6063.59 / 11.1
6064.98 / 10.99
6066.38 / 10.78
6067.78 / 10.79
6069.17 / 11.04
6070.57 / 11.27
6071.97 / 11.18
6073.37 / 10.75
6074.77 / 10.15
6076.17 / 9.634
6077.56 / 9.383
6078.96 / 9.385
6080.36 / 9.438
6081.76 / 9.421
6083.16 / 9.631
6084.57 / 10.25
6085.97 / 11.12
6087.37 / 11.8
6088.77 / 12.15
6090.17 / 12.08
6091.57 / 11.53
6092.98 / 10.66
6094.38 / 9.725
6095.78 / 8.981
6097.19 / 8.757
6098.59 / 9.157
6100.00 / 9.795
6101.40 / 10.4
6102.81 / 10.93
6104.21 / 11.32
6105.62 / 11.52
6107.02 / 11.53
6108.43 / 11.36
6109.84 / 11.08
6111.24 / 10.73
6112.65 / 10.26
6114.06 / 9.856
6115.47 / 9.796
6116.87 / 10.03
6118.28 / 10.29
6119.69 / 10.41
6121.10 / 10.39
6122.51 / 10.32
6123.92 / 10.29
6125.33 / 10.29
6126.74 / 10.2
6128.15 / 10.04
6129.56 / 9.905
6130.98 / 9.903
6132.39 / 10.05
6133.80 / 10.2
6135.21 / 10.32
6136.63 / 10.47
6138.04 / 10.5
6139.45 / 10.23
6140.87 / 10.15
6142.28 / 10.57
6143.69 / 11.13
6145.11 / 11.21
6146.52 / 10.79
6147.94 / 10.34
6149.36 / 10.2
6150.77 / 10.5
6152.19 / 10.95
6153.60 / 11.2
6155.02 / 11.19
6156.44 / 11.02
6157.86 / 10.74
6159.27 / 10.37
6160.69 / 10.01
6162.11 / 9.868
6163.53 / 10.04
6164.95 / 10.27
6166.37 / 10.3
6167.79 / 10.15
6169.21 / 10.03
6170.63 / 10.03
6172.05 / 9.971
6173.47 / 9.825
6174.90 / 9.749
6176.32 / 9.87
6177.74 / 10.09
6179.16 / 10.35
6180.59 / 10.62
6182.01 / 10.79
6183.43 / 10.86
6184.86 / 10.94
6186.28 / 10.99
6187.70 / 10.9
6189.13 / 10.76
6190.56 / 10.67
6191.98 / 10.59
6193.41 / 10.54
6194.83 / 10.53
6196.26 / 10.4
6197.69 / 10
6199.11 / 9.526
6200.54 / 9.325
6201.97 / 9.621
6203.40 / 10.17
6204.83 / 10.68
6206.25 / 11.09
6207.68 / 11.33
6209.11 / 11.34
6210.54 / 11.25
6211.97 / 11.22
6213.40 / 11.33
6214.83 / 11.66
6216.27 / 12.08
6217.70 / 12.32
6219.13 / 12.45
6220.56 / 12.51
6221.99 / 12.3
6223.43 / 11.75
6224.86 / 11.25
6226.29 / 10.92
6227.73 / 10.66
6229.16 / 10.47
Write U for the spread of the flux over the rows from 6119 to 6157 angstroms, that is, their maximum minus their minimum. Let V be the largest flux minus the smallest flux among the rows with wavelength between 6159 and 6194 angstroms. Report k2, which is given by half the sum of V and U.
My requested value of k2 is 1.3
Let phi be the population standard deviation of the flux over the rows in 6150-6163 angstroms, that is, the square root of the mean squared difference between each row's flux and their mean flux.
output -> 0.47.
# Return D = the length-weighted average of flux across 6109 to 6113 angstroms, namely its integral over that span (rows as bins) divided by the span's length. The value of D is 10.8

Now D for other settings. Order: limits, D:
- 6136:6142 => 10.4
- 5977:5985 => 10.6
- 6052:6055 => 8.7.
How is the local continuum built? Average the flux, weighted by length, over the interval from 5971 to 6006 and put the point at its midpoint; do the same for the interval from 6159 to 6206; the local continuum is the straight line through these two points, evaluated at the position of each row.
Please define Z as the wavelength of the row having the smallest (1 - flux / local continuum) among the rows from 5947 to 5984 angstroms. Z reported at 5973.51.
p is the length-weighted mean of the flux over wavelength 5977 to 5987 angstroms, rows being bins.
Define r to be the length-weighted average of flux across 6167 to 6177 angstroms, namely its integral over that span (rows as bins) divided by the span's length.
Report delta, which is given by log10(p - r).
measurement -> -0.3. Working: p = 10.4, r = 9.9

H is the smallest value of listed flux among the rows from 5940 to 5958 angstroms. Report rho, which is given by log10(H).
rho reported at 1.00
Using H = 10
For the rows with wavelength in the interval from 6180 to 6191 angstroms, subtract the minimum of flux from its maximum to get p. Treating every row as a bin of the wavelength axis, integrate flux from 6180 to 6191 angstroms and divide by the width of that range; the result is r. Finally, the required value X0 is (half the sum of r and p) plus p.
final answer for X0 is 6.0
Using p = 0.4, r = 10.8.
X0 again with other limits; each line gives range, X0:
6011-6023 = 8.6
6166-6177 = 5.8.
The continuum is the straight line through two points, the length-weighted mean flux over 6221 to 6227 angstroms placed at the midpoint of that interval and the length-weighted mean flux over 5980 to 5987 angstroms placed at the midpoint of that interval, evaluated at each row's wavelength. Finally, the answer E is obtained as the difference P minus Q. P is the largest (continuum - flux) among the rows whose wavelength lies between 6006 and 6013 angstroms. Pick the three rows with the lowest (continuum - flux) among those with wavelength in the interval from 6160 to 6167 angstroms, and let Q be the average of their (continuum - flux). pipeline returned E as 0.3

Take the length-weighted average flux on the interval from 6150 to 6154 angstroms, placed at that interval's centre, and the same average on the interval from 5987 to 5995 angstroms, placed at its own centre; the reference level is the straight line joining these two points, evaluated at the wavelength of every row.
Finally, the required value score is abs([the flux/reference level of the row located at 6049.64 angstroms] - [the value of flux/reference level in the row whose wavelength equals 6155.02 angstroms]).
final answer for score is 0.20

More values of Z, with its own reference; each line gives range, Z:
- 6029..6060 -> 6030.17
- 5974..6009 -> 5994.18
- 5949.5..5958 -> 5955.66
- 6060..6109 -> 6088.77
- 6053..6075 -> 6070.57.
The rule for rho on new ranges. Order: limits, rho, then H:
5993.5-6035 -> 0.95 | 8.954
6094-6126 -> 0.94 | 8.757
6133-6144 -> 1.01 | 10.15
